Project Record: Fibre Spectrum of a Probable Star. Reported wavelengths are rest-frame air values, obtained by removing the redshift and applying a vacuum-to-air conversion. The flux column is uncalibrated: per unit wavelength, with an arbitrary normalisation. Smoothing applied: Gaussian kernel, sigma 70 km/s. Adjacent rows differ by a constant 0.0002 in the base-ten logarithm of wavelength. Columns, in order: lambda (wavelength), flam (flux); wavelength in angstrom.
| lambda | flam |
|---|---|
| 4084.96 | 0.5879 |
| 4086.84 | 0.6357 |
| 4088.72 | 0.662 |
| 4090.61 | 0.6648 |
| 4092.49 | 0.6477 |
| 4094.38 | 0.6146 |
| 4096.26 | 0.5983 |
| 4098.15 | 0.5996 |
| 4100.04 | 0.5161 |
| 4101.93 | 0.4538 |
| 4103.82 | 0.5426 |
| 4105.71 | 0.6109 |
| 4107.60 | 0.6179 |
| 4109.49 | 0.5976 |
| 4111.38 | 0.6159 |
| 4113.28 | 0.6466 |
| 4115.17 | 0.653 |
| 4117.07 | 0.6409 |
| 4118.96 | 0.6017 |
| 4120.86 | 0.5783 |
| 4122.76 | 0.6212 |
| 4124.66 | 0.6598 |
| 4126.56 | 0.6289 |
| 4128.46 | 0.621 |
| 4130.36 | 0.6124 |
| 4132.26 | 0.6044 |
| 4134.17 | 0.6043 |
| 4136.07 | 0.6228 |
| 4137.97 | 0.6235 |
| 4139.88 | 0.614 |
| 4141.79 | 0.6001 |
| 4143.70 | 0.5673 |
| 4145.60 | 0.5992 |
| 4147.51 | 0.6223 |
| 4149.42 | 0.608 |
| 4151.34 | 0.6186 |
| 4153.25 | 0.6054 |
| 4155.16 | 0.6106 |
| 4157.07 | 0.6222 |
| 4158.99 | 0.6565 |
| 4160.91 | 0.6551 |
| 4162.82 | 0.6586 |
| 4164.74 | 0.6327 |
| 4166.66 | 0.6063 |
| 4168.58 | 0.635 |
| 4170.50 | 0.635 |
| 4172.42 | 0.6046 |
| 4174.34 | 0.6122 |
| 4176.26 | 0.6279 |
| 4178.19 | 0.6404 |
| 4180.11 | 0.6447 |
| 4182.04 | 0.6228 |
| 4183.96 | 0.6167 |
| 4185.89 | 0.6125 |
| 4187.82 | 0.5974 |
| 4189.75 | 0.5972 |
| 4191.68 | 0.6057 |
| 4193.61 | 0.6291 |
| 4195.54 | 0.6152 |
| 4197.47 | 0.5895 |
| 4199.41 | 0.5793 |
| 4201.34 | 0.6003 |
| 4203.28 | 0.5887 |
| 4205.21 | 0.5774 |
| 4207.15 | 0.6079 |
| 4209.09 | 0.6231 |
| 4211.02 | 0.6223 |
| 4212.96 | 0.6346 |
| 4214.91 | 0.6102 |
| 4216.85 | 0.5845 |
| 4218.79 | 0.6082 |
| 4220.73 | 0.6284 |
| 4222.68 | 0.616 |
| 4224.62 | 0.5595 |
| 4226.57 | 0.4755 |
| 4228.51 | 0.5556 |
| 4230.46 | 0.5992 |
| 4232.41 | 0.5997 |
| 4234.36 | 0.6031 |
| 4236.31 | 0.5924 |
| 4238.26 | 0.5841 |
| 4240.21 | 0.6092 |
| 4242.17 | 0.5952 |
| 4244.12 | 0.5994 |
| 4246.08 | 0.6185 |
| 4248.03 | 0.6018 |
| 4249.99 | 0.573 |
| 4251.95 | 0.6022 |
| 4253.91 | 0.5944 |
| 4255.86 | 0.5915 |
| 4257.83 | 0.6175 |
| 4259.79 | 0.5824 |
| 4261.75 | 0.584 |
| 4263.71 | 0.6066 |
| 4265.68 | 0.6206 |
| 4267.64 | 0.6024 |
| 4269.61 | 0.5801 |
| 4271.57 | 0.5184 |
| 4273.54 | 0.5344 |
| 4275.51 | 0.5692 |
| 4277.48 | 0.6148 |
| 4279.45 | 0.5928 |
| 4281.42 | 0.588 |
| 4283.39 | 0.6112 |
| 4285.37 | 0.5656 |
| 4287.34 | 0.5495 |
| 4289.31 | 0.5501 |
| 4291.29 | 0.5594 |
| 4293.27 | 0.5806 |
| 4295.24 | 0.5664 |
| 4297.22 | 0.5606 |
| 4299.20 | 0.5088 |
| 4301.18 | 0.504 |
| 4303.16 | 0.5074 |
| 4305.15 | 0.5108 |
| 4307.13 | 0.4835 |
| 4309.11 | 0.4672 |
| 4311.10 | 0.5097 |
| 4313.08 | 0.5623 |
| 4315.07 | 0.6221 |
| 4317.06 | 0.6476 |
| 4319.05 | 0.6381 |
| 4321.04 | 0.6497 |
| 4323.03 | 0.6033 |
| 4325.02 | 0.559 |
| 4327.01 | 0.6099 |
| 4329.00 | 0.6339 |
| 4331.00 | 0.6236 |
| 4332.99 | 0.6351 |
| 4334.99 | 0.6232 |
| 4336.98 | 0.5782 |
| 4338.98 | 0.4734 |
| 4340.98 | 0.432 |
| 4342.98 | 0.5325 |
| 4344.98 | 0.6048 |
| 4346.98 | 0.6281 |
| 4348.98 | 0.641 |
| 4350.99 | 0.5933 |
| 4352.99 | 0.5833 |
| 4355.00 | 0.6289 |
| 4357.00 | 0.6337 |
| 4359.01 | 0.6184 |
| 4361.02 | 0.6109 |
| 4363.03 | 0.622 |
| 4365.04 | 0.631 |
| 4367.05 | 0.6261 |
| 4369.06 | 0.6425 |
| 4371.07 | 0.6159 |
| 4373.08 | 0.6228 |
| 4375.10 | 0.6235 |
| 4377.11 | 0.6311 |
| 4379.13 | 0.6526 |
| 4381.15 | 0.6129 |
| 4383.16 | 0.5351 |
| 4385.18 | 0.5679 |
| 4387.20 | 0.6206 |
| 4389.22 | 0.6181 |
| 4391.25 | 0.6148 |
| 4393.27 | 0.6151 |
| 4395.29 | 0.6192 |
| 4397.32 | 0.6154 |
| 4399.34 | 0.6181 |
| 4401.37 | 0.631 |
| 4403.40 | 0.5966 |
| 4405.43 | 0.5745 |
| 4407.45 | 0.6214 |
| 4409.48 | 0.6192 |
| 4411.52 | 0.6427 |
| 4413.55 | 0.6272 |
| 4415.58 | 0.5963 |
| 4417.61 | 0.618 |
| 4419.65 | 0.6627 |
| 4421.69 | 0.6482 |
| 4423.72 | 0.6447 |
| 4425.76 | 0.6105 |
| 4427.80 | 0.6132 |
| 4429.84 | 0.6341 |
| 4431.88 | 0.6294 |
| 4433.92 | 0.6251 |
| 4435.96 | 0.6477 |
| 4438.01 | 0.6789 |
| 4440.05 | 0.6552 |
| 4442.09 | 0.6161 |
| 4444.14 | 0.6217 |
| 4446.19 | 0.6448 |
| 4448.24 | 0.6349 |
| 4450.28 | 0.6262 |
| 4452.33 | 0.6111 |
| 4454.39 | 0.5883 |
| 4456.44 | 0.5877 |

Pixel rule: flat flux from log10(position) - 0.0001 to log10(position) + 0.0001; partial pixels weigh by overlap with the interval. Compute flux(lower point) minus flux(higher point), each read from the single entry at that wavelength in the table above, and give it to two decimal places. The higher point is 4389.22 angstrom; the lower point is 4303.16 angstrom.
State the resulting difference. -0.11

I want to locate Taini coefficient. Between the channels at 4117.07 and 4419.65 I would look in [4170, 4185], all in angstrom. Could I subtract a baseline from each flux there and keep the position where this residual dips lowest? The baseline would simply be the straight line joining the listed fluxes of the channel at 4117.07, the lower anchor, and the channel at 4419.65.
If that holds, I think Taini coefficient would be 4172.42 angstrom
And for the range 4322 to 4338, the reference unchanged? 4325.02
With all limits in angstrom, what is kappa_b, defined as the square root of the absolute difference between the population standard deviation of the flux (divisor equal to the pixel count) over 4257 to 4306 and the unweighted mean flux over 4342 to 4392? 0.759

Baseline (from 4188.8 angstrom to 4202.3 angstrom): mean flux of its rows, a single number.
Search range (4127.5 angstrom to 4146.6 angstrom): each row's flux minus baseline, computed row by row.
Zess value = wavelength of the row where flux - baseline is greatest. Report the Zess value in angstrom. 4137.97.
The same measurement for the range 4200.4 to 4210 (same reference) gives 4209.09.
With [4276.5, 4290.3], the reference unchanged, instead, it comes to 4277.48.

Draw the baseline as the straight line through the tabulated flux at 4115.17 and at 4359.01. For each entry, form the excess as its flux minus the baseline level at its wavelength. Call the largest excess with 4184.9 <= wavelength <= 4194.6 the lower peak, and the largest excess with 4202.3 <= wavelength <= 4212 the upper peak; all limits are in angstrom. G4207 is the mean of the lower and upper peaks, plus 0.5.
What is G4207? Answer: 0.485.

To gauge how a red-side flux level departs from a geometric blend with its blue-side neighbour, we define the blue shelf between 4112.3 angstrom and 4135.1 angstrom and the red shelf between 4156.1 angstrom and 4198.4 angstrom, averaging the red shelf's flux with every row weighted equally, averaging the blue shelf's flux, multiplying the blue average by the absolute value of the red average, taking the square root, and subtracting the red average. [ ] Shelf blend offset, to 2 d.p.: 0.00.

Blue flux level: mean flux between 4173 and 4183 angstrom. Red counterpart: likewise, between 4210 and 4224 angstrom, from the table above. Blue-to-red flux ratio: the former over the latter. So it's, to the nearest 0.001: 1.024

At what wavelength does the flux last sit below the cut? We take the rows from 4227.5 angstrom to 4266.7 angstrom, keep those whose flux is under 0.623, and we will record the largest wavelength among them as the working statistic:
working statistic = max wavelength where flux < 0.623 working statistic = 4265.68 angstrom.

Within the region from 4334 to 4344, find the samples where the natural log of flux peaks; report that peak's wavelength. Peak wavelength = 4334.99 angstrom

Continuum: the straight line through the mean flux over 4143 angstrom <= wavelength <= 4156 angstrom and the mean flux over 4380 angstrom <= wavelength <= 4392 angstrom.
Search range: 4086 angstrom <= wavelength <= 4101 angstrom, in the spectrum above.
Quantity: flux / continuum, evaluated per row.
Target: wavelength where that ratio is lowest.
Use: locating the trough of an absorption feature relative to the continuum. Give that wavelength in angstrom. 4100.04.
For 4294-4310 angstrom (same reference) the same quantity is 4309.11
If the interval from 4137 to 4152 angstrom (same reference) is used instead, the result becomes 4143.70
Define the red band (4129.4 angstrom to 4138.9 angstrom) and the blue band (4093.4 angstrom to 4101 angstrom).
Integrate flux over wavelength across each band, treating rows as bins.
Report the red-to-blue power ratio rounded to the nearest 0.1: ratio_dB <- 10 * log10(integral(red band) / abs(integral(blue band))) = 1.2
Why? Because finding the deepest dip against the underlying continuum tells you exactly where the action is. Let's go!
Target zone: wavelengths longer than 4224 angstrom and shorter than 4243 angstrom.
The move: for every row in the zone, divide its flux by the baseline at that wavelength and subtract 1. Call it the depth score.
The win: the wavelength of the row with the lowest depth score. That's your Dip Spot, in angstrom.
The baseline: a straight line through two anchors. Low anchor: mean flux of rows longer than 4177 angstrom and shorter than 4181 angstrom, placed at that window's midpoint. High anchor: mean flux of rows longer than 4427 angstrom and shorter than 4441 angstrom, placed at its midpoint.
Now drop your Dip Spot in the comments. 4226.57 angstrom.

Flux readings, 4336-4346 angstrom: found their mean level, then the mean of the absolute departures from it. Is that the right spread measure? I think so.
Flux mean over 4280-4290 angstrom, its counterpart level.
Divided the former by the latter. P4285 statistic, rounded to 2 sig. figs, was 0.10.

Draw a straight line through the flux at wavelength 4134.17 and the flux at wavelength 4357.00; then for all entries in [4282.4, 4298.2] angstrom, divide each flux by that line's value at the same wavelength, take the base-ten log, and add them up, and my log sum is -0.3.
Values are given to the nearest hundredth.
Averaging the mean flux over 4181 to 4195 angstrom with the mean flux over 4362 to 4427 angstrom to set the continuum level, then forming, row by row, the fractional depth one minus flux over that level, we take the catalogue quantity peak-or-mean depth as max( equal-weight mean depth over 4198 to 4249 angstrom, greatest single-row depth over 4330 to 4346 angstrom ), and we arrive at 0.30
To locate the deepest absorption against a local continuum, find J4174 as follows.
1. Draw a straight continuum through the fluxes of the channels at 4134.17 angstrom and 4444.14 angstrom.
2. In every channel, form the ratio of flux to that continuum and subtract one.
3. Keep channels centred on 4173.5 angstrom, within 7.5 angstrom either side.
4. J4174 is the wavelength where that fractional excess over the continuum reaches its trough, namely 4172.42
